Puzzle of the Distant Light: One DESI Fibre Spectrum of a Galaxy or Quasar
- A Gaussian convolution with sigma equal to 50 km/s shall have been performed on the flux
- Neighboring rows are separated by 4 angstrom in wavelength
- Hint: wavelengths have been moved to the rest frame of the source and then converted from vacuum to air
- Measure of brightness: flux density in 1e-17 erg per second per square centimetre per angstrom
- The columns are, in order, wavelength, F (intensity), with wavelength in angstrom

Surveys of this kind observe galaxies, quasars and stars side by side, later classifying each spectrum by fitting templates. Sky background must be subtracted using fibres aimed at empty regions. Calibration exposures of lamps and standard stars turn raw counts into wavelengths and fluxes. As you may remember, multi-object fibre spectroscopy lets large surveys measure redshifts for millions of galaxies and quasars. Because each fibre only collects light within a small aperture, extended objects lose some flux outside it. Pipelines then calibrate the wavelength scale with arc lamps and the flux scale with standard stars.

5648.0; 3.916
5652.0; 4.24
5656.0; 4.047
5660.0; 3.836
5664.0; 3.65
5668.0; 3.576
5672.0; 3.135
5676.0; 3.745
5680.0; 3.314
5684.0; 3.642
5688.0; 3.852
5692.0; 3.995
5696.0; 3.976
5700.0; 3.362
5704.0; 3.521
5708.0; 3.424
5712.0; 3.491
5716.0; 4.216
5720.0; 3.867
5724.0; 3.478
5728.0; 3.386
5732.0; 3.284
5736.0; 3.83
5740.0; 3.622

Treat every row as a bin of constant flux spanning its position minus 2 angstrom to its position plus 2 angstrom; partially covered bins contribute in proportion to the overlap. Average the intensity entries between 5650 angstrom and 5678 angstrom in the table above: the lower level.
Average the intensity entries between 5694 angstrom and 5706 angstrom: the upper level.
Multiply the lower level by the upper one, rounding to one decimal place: 13.6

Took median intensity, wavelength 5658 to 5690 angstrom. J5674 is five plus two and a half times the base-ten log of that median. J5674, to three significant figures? 6.40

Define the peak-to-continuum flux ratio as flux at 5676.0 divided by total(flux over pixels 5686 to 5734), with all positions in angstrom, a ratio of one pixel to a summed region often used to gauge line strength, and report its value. 0.0854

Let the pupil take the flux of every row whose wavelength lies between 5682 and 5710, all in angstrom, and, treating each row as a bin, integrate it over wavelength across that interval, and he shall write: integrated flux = 103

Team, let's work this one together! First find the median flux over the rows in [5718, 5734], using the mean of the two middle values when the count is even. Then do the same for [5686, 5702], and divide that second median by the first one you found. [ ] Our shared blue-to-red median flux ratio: 1.14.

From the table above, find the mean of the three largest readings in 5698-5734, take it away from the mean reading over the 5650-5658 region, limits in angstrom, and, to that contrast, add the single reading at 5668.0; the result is 3.85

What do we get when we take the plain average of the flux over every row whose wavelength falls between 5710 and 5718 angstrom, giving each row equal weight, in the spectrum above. 3.85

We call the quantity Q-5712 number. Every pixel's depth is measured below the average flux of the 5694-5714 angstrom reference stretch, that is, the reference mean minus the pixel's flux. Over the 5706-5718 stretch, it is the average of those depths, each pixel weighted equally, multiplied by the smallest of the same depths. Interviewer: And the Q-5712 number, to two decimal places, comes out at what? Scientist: 0.10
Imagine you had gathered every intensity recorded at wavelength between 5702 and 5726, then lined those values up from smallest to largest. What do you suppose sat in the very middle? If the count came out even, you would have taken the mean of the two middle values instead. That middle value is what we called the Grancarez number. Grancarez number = 3.51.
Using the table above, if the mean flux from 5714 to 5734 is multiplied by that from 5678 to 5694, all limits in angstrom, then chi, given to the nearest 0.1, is 13.5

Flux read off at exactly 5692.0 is 3.995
